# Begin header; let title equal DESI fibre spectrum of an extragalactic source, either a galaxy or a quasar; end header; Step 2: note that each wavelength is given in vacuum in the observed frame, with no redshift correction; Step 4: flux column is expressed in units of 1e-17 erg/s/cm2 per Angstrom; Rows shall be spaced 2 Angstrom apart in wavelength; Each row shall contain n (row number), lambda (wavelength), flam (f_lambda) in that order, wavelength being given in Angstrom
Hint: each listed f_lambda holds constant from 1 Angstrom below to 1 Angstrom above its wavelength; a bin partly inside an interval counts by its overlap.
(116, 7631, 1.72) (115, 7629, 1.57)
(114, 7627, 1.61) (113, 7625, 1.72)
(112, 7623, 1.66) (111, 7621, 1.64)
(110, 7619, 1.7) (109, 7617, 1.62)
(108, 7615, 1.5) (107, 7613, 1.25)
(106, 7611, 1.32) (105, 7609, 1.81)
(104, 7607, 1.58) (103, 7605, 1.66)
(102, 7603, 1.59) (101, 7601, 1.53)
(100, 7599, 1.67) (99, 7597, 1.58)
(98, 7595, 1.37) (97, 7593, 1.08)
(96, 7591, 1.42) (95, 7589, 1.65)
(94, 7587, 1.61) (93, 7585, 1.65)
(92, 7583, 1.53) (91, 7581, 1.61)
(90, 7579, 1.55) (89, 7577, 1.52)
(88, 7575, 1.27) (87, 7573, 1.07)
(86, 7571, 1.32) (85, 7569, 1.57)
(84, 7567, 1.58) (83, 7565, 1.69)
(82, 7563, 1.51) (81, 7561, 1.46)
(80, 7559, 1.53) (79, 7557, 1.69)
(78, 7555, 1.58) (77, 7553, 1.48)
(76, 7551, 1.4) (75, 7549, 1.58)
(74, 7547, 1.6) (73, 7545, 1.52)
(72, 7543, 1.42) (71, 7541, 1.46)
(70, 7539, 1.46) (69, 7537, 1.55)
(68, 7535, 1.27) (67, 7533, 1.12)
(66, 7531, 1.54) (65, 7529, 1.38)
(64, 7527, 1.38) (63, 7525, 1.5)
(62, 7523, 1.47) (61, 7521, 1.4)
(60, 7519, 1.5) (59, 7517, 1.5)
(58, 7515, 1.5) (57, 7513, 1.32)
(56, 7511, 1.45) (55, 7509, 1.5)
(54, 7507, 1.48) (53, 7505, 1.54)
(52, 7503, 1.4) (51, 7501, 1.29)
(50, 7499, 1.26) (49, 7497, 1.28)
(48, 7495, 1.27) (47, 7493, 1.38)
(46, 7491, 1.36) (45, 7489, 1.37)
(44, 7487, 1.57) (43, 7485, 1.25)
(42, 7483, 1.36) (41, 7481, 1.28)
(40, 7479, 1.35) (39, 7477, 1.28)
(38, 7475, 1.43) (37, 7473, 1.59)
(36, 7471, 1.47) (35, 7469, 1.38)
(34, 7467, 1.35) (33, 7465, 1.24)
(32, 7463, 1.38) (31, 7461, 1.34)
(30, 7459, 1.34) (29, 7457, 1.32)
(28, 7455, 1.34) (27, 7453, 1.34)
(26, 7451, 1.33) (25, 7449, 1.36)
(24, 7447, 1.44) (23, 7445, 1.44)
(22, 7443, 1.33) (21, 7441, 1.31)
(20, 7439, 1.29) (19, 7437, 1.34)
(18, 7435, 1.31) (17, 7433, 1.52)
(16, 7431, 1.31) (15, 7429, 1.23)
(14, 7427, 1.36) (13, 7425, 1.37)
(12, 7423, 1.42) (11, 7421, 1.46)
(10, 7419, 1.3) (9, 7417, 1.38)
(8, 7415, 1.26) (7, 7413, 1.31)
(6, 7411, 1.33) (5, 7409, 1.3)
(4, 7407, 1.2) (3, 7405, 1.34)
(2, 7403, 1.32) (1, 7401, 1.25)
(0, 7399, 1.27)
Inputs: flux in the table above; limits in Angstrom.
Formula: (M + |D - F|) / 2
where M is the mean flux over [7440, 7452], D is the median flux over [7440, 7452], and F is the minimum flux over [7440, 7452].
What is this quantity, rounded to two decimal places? 0.70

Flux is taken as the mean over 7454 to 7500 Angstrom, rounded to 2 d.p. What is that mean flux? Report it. 1.36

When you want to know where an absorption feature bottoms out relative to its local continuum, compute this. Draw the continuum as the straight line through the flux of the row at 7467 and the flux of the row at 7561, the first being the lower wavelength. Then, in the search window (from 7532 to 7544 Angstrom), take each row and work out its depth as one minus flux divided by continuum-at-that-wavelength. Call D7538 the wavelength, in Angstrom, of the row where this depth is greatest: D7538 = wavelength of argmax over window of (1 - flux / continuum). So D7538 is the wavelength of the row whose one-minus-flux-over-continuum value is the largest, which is 7533 Angstrom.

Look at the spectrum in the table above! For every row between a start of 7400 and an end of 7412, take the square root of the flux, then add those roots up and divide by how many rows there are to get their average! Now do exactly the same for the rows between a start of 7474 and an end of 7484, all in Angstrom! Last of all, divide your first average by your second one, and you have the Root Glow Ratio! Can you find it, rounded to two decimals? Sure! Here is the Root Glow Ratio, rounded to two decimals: 0.98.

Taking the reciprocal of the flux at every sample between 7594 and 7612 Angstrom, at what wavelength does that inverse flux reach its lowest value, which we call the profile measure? 7609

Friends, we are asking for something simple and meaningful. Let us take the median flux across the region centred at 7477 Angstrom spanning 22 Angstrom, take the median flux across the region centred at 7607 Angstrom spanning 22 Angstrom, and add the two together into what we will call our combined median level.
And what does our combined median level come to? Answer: 2.9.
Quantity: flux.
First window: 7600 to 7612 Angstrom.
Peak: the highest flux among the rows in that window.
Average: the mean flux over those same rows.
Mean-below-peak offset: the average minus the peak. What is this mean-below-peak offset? -0.23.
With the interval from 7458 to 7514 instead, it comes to -0.21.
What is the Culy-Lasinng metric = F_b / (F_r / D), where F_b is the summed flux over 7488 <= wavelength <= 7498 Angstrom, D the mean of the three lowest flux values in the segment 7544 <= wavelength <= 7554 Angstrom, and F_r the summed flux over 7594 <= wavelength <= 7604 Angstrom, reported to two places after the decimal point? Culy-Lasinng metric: 1.26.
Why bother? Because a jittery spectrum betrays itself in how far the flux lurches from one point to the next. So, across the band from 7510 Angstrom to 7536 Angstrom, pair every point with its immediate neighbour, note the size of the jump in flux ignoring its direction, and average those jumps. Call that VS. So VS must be 0.113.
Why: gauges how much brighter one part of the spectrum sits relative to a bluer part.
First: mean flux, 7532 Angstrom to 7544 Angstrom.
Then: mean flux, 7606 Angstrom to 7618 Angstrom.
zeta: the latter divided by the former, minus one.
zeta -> 0.097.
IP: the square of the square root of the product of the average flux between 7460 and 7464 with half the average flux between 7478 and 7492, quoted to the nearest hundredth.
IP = 0.93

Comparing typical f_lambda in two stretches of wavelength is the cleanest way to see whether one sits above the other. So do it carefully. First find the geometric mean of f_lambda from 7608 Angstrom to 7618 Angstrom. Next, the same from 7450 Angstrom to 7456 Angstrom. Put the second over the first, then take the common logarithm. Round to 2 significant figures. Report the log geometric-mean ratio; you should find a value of -0.046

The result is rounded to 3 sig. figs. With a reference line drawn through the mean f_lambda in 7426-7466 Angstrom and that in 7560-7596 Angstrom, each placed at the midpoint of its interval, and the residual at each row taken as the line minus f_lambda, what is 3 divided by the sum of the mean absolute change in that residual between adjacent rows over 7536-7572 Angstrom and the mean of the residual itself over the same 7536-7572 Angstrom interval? 143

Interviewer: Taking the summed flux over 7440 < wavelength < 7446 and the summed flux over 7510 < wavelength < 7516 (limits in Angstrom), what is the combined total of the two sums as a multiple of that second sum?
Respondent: 1.96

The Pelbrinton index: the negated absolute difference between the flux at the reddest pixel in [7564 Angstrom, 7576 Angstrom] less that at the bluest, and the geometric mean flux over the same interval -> -1.82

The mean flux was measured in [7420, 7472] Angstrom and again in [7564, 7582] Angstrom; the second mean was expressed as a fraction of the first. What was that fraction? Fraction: 1.08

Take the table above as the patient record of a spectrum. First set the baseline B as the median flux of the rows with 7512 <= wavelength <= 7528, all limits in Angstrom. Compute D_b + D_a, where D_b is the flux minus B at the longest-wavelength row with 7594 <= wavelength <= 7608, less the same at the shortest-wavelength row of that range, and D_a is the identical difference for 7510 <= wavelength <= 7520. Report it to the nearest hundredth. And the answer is 0.26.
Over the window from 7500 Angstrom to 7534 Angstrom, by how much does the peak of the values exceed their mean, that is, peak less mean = 0.112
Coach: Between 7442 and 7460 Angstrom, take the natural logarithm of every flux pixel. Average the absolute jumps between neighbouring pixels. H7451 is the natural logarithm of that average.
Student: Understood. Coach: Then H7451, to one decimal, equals -3.7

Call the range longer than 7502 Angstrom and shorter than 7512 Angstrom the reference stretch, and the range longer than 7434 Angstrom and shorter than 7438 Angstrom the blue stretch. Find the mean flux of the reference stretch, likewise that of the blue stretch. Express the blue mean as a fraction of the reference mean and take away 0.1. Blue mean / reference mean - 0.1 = 0.80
